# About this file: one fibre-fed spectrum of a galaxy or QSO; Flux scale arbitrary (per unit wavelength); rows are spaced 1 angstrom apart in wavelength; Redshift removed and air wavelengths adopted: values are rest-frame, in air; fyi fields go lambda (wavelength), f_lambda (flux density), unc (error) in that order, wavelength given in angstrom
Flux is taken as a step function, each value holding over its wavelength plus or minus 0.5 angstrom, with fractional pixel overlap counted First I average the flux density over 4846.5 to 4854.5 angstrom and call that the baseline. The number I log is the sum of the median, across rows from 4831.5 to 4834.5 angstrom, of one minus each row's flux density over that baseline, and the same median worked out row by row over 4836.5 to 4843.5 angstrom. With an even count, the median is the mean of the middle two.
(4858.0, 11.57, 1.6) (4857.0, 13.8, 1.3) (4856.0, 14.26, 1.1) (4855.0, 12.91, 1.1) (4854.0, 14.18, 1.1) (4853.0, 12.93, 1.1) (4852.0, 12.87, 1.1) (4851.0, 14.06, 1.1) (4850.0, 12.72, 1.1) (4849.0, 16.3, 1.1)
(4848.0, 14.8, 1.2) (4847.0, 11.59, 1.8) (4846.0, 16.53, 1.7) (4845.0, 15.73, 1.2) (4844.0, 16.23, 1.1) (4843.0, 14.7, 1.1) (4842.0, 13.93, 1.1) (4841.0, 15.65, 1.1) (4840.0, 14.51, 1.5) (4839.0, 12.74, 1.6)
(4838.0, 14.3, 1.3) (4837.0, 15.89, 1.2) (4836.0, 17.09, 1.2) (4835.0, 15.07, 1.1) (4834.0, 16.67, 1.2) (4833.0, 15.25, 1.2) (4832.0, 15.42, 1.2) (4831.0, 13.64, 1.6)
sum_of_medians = -0.19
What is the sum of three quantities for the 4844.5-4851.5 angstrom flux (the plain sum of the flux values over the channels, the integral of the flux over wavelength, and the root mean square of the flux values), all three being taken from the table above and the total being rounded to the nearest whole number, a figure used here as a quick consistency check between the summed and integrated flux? 218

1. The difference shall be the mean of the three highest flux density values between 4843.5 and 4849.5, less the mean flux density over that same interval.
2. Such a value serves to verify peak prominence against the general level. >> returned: 1.2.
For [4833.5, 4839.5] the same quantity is 1.3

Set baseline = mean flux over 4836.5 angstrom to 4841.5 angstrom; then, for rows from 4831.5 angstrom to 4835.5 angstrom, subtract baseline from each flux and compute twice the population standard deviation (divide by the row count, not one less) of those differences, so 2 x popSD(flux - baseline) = 1.3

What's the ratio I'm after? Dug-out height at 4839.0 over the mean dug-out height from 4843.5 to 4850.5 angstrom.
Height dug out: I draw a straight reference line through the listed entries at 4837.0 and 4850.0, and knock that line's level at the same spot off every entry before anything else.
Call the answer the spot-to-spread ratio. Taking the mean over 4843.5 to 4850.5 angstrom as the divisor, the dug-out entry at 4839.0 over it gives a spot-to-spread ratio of -1.9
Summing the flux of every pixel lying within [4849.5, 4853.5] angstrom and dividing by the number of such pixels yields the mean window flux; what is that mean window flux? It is 13.1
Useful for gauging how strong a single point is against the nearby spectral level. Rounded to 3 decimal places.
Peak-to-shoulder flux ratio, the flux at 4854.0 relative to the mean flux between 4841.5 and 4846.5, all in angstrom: 0.919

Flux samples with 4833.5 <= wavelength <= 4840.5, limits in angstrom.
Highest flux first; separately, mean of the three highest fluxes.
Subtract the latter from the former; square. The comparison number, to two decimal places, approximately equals 0.29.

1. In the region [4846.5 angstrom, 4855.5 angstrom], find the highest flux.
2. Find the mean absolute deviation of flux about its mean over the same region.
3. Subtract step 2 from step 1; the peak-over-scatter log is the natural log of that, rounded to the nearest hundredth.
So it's 2.72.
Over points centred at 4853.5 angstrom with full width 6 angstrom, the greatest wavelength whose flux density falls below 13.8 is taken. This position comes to 4855.0 angstrom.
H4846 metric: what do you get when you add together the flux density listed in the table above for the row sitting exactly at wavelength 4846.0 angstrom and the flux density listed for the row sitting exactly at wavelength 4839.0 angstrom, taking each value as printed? 29.3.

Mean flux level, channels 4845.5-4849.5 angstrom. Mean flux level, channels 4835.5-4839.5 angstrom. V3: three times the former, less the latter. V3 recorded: 29.4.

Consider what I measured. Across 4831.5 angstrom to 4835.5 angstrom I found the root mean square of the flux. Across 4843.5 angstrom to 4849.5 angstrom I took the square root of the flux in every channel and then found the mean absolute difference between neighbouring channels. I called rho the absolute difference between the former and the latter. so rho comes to 15.3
